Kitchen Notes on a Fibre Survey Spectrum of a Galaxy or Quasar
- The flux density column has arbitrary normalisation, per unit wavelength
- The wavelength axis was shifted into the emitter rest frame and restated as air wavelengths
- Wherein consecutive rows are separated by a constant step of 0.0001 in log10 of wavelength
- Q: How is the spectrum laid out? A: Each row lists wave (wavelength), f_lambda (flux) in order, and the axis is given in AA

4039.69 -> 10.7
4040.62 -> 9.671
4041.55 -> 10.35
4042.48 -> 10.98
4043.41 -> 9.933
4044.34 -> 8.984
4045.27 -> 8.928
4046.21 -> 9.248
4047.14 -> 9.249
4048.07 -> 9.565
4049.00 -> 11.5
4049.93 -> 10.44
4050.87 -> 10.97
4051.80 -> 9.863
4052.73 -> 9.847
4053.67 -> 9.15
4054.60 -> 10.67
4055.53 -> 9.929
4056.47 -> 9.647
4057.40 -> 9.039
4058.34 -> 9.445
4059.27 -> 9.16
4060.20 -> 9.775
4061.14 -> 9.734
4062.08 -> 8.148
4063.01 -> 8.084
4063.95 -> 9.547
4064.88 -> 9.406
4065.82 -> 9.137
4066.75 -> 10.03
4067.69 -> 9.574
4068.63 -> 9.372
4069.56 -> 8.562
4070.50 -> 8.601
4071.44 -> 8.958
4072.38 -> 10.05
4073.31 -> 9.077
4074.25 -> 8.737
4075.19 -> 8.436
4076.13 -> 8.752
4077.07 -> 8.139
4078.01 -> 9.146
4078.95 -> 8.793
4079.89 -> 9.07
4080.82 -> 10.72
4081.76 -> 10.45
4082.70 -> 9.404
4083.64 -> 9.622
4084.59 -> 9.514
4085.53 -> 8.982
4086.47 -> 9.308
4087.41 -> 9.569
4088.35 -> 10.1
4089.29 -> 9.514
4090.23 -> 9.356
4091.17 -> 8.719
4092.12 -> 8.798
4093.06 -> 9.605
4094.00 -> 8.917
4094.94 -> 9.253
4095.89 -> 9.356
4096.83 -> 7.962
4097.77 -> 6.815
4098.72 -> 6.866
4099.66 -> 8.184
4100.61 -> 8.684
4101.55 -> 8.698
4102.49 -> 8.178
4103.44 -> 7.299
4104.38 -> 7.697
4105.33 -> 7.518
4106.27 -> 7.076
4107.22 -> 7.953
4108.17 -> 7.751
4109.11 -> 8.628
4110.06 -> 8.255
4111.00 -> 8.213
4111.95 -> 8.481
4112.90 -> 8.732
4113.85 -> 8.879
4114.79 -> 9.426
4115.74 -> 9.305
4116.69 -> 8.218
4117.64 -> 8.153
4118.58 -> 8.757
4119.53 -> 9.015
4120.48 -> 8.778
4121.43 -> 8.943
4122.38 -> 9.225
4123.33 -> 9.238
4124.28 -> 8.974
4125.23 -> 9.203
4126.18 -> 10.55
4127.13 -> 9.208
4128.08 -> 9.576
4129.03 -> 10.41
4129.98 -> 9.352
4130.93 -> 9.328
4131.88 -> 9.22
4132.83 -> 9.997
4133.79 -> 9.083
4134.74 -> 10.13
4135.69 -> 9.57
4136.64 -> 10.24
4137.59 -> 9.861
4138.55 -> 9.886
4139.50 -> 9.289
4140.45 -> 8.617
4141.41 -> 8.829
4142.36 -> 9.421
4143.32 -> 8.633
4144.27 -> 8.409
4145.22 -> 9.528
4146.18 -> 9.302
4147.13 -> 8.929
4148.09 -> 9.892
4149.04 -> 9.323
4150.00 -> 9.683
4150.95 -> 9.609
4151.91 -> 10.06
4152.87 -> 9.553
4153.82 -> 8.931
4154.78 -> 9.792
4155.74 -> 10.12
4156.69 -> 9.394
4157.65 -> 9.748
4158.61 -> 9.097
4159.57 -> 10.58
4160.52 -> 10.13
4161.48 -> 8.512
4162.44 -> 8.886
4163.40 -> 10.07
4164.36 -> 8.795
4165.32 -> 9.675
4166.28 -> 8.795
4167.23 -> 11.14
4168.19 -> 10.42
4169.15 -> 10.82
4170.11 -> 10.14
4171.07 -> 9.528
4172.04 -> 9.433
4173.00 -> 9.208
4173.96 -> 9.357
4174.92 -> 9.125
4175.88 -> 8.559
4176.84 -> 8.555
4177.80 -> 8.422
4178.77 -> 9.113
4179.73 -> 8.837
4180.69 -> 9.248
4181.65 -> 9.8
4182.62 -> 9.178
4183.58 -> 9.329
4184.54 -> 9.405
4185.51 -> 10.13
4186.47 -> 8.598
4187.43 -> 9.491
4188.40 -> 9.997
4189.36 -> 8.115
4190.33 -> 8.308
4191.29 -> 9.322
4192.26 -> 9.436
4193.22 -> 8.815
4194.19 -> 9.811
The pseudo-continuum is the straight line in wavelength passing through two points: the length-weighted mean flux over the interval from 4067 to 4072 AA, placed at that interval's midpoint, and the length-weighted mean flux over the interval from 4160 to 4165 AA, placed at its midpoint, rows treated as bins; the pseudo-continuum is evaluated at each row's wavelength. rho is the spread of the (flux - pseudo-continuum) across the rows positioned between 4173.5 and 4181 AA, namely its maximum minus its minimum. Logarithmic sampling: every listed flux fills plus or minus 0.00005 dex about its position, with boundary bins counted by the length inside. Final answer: 0.95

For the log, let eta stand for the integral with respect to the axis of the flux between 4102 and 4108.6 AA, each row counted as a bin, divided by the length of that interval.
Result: 7.6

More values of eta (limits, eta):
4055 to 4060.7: 9.5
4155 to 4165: 9.5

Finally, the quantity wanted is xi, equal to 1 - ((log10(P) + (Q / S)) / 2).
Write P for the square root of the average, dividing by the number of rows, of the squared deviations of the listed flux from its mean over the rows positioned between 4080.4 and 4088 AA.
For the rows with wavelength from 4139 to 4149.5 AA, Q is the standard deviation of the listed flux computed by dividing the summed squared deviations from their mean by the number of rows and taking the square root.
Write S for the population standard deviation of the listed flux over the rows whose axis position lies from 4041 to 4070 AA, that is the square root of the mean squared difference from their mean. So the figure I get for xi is 0.8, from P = 0.55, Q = 0.43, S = 0.76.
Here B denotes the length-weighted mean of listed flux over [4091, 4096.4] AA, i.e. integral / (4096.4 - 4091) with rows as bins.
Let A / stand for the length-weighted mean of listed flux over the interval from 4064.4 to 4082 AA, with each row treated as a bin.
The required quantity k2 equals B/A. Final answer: 0.99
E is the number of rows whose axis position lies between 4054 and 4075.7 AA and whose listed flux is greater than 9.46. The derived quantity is 9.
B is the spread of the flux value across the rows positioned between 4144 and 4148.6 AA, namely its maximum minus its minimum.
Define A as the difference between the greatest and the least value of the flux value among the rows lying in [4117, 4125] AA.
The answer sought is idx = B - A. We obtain 0.40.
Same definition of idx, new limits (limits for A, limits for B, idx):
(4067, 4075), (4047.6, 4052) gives 0.45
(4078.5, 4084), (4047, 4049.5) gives 0.32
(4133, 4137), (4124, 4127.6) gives 0.42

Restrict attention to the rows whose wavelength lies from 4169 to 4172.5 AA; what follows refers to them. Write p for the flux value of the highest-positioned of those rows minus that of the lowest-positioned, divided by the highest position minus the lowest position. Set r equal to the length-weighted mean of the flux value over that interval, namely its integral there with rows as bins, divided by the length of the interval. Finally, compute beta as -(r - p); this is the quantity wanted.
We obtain -10.4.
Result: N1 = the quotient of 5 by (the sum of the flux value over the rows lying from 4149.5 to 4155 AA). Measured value 0.09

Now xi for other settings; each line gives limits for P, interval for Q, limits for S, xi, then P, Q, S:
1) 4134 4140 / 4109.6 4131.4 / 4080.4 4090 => 0.7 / 0.32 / 0.60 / 0.51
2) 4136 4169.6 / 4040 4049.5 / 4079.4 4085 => 0.4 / 0.66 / 0.82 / 0.59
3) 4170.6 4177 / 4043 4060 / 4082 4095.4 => 0.2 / 0.37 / 0.71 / 0.36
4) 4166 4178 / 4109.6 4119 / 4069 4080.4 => 0.6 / 0.85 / 0.44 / 0.46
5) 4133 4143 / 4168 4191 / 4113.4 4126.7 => 0.5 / 0.52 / 0.67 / 0.55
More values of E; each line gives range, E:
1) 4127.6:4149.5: 10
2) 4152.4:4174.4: 13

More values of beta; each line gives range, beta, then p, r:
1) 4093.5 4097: -9.3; -0.3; 9.0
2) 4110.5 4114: -8.3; 0.2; 8.5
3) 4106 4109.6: -7.3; 0.5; 7.9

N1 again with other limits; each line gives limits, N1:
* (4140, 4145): 0.11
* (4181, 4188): 0.08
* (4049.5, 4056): 0.07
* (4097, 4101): 0.16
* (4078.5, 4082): 0.13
